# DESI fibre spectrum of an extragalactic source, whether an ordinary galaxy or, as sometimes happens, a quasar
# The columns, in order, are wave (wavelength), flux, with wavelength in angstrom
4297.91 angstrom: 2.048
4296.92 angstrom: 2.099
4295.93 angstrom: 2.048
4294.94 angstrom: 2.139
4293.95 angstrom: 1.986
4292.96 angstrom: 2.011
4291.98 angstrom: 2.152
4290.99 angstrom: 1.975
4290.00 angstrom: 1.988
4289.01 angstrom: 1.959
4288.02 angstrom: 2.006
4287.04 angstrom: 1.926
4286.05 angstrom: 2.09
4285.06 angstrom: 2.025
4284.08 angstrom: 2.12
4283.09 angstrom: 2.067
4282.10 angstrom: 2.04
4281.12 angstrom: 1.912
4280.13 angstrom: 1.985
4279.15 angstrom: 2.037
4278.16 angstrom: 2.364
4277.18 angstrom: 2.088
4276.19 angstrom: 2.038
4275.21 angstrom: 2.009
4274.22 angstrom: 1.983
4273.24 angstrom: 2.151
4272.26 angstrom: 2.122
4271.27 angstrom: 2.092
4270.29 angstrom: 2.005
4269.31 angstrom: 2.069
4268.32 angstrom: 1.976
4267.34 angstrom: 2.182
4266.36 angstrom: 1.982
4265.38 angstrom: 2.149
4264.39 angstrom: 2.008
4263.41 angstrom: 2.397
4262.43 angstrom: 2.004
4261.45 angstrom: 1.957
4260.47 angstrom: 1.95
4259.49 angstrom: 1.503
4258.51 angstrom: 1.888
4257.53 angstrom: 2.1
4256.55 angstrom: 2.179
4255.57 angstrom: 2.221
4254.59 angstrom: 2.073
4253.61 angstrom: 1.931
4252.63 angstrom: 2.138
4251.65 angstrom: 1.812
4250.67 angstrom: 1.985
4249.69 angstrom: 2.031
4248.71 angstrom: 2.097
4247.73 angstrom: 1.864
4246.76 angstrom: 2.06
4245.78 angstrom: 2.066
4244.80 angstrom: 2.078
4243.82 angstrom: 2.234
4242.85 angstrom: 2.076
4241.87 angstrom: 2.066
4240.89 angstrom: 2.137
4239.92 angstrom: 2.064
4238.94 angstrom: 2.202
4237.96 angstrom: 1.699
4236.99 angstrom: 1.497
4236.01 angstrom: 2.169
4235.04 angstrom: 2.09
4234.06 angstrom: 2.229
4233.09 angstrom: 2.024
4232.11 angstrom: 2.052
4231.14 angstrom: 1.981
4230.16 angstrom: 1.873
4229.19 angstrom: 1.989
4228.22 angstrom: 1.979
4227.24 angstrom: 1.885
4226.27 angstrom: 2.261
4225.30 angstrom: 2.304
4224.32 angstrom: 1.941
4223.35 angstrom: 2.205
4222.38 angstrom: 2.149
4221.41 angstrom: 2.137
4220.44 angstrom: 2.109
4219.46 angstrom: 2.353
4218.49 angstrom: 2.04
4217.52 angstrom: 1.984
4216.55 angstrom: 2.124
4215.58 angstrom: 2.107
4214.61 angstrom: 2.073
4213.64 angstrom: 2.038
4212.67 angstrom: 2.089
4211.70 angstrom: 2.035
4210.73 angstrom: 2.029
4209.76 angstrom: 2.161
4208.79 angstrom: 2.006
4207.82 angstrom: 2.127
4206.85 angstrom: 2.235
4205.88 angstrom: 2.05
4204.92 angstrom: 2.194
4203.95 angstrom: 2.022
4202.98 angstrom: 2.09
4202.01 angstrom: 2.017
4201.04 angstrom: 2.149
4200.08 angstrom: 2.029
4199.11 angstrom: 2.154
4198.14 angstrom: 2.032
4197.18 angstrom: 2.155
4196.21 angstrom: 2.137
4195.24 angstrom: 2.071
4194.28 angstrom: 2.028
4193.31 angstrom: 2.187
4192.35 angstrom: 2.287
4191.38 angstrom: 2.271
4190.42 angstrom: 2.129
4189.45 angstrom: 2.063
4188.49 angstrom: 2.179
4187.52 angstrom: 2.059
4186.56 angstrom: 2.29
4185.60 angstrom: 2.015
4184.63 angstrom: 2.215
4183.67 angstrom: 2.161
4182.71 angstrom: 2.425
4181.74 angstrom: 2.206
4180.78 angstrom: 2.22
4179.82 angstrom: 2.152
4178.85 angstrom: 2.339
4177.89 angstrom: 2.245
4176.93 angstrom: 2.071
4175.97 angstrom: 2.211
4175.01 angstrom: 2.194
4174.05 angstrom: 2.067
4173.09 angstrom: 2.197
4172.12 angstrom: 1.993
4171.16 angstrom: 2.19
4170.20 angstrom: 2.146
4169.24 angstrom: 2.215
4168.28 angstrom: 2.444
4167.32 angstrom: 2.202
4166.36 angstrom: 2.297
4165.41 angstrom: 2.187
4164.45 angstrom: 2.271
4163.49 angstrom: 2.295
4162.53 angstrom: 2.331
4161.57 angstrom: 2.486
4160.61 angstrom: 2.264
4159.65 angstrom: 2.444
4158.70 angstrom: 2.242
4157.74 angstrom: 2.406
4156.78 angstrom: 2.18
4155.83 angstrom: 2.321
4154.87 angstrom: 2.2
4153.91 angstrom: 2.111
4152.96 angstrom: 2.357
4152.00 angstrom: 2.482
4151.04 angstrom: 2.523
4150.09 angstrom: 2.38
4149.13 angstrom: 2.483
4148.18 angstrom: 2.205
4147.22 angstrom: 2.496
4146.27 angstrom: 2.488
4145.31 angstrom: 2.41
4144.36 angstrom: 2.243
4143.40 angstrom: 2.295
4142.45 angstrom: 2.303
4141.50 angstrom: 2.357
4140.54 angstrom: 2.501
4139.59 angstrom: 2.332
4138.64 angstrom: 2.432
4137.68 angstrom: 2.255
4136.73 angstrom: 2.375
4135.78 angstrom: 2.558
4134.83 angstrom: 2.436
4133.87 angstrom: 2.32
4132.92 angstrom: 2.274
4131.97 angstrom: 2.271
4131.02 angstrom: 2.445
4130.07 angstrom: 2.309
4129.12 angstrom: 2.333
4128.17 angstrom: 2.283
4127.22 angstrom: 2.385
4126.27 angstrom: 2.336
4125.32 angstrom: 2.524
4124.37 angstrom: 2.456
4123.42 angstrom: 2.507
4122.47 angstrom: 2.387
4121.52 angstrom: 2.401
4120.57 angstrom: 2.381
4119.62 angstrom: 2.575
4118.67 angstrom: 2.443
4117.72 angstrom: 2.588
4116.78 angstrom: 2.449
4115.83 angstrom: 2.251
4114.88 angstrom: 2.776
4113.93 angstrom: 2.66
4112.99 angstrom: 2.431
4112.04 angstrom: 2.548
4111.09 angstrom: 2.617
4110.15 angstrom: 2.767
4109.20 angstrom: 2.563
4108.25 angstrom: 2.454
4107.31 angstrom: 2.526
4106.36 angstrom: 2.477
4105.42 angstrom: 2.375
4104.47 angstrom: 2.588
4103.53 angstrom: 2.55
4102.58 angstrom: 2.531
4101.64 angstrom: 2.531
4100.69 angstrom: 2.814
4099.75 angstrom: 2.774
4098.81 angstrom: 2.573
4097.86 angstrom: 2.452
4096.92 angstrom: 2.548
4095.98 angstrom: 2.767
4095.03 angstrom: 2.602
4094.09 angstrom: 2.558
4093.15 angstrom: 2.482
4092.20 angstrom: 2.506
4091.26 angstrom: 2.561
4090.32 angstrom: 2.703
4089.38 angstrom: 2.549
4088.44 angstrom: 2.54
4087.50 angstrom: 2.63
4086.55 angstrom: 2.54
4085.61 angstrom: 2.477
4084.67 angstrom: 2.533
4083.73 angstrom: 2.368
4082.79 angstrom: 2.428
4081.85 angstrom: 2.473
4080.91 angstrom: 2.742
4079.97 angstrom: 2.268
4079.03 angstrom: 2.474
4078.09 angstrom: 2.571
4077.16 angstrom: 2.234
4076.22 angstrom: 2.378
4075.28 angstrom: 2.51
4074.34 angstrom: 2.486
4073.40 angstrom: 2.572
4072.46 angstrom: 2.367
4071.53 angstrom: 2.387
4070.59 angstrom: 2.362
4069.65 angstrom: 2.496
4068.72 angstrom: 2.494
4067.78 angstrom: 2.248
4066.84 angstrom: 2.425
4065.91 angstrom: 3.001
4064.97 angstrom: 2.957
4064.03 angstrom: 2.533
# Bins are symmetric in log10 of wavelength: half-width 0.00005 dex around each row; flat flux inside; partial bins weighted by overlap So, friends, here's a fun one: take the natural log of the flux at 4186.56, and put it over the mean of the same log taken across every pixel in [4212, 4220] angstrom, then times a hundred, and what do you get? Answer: 112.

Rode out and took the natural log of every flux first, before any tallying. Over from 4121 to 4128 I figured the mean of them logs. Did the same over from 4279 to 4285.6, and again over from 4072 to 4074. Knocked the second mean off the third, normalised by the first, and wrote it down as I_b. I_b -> 0.222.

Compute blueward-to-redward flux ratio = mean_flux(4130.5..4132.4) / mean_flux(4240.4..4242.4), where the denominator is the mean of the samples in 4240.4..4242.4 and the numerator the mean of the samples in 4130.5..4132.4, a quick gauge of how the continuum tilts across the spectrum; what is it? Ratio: 1.12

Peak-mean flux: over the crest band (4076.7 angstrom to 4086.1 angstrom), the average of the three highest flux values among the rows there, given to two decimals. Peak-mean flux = 2.62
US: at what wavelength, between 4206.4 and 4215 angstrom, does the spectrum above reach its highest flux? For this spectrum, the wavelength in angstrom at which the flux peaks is 4206.85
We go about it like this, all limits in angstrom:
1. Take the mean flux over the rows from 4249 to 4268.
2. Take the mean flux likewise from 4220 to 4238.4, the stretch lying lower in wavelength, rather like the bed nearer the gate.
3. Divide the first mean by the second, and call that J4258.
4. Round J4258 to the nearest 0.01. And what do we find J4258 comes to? 1.00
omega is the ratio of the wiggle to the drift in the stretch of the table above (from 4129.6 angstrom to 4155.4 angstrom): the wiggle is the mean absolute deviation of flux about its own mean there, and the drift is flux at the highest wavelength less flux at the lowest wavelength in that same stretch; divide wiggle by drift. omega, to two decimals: -0.86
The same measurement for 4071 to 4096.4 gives 0.25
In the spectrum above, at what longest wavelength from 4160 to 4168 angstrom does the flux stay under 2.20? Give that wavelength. 4165.41 angstrom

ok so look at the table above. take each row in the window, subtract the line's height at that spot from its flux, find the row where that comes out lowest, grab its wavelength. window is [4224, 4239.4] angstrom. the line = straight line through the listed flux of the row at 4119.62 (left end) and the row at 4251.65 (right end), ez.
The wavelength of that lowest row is 4236.99 angstrom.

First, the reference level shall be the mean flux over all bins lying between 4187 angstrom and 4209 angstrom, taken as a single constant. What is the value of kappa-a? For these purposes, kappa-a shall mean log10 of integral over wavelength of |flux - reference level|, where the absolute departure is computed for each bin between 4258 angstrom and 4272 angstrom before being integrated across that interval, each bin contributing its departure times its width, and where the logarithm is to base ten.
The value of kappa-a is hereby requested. 0.34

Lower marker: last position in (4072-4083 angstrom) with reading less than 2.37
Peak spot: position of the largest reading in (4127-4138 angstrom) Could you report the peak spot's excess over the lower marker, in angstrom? 55.8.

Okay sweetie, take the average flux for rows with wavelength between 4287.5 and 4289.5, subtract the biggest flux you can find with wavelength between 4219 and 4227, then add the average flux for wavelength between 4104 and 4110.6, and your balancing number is 2.17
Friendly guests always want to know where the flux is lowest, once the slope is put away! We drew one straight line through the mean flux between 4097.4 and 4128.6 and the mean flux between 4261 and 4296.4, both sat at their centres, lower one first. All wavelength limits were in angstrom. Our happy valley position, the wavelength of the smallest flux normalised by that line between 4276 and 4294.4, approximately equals 4281.12 angstrom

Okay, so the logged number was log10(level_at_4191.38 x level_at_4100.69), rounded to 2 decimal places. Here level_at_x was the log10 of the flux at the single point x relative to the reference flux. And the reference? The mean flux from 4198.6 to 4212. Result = -2.34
